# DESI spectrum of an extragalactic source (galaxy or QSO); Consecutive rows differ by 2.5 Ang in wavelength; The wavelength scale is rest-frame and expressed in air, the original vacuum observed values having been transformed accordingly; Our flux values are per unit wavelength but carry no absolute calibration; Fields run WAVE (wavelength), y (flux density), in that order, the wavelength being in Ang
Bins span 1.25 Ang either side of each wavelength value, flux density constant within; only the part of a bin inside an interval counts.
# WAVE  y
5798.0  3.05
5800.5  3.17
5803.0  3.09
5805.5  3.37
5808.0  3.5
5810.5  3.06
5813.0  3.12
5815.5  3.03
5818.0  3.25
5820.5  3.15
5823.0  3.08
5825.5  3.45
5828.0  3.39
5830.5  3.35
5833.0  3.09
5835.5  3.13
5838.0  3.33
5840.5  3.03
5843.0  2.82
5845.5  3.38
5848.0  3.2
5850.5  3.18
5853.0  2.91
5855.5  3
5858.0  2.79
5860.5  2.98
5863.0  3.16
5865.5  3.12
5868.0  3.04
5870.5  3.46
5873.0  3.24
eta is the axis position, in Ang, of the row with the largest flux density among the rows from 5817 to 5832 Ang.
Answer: 5825.5 Ang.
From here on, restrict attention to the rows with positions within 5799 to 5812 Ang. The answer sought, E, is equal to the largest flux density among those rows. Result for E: 3.5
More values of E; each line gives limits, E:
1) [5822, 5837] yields 3.45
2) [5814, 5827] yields 3.45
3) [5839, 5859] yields 3.38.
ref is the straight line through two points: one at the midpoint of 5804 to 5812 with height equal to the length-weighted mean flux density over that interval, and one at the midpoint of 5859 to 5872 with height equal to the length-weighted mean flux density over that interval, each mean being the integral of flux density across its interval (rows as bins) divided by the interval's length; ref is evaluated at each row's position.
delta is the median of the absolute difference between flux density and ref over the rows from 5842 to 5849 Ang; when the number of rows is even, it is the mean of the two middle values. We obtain 0.18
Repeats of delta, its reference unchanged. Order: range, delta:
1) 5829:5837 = 0.11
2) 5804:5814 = 0.18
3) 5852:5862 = 0.22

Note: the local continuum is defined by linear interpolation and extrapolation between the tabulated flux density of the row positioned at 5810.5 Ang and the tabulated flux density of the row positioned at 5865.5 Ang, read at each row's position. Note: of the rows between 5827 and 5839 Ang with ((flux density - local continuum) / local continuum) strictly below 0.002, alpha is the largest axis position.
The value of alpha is 5833.0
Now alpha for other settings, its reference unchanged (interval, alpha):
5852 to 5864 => 5860.5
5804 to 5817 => 5815.5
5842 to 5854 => 5853.0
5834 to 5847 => 5843.0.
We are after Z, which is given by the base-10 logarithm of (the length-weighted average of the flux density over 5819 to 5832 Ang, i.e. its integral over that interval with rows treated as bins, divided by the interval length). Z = 0.516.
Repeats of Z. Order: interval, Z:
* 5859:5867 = 0.488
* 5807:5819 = 0.503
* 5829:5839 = 0.509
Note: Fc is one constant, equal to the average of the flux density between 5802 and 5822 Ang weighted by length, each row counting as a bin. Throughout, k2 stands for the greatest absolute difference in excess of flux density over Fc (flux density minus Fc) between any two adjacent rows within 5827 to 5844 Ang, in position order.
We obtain 0.30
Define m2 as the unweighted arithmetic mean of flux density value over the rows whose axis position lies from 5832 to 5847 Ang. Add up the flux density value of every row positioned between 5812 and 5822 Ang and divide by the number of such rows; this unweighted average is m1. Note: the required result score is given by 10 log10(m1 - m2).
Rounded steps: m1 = 3.14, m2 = 3.13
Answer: -21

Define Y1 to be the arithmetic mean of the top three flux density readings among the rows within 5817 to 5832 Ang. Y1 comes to 3.40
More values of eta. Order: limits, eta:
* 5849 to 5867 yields 5850.5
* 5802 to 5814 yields 5808.0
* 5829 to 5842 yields 5830.5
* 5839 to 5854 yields 5845.5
